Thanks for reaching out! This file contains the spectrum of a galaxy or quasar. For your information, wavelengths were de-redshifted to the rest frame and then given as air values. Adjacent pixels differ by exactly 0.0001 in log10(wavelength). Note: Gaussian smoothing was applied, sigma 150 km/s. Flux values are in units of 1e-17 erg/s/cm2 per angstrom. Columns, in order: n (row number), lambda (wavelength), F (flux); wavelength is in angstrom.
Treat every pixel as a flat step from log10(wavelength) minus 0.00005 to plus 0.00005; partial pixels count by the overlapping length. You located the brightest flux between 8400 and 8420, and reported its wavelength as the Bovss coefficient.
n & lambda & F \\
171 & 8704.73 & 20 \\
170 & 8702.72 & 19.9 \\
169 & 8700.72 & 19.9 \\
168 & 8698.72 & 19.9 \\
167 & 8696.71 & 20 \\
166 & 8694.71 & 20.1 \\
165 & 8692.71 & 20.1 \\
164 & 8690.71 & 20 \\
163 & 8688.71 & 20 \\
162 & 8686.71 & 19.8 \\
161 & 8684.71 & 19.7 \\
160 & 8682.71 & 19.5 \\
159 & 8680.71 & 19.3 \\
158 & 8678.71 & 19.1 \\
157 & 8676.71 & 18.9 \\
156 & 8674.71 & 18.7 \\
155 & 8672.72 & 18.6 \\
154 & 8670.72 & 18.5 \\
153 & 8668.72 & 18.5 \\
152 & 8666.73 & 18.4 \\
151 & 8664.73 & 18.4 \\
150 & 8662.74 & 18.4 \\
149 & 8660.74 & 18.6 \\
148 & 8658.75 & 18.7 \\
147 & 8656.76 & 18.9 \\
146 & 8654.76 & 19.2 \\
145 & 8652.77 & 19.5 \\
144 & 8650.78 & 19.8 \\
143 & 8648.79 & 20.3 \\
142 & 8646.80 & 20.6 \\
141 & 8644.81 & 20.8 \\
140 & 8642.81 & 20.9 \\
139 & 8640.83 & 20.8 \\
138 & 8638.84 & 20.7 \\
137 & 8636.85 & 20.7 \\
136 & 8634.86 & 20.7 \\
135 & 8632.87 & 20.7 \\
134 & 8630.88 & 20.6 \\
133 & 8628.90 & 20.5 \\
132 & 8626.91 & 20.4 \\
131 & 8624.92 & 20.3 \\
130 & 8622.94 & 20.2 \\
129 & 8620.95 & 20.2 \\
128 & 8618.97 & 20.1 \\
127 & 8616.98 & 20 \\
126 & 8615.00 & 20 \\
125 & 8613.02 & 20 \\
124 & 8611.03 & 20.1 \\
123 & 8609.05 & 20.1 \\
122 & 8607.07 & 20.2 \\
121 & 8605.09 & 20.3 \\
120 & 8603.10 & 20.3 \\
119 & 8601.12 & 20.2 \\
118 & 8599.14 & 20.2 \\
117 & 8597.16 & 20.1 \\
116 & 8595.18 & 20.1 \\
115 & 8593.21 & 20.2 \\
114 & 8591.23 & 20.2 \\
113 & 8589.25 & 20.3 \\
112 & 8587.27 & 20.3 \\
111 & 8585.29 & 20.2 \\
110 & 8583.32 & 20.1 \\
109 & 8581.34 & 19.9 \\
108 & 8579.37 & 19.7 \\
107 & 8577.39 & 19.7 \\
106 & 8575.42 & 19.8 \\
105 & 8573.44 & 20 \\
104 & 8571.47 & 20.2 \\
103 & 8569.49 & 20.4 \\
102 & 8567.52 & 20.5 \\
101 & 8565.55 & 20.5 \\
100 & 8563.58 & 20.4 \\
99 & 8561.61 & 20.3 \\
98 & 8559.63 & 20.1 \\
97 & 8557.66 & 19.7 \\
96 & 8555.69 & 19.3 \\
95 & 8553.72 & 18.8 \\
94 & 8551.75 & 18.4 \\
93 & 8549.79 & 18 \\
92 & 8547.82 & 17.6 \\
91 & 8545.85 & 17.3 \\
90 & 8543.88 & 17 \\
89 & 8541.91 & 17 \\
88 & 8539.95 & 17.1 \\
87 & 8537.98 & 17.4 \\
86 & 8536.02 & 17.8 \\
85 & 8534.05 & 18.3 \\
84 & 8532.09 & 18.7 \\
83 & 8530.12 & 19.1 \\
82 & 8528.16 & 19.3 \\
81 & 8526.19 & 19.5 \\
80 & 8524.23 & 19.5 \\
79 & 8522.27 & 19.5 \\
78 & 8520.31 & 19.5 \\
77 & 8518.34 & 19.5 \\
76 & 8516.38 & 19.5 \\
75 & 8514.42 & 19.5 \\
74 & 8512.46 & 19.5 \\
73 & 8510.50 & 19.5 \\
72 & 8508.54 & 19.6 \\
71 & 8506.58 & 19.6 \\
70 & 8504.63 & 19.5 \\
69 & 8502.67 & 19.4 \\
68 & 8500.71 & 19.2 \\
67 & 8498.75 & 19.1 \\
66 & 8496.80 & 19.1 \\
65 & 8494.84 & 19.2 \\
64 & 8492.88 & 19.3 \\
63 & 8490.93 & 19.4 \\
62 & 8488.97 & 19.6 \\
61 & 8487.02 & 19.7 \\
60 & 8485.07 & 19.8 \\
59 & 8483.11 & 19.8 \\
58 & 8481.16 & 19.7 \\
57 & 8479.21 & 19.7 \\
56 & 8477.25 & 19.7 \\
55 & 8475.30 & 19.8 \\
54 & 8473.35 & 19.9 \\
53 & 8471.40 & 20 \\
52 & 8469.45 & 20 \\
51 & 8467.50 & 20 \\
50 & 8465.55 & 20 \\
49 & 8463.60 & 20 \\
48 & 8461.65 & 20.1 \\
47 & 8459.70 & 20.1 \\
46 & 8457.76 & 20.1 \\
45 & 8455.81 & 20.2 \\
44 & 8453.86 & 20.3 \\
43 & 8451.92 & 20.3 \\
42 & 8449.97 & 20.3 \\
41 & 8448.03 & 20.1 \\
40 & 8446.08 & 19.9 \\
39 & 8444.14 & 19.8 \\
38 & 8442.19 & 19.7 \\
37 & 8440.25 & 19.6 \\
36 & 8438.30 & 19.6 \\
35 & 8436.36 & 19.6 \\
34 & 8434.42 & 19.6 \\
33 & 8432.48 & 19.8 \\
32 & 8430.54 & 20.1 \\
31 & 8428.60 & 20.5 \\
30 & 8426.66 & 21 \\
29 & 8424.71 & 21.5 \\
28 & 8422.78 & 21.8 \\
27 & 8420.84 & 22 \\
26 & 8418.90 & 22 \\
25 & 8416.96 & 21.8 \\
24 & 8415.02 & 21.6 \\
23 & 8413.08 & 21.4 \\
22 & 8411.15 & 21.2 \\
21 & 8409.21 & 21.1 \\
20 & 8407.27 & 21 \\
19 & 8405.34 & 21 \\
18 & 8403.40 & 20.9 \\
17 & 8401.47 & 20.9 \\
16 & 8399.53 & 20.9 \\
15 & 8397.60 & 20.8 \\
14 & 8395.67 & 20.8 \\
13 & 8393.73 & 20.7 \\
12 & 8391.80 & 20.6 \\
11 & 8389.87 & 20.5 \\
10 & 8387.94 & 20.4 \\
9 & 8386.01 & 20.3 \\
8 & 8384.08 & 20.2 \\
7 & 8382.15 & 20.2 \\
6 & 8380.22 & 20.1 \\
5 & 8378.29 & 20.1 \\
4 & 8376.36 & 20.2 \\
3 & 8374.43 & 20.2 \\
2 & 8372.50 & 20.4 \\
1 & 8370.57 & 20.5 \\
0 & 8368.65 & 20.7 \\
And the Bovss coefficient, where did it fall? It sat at 8418.90 angstrom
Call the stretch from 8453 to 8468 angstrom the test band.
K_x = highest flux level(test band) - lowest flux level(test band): 0.30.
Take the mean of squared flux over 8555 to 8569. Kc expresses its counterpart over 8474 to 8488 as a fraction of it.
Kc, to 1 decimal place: 1.0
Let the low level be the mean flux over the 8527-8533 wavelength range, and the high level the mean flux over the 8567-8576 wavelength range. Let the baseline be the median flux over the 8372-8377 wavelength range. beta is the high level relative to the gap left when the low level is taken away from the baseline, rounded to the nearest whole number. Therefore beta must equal 17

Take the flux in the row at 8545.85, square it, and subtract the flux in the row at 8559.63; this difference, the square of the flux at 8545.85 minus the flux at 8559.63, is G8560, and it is 279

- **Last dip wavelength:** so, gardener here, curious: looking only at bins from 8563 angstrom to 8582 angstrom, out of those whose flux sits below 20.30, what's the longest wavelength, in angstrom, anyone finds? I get 8581.34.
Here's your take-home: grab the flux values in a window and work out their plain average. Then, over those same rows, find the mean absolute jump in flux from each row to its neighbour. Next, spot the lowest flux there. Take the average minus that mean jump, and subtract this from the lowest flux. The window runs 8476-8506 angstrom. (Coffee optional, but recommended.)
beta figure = -0.3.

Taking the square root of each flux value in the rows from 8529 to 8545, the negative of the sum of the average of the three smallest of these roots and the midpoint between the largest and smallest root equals -8.4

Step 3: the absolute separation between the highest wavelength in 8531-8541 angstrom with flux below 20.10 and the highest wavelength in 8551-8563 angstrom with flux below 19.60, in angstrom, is 15.7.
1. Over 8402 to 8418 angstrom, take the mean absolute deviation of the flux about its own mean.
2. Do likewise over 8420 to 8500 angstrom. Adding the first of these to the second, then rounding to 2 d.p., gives 0.68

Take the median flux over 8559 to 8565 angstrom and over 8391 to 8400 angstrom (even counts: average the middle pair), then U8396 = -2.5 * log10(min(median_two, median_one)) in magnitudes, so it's -3.27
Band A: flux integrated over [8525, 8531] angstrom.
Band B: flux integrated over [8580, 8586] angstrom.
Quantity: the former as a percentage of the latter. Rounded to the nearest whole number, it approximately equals 96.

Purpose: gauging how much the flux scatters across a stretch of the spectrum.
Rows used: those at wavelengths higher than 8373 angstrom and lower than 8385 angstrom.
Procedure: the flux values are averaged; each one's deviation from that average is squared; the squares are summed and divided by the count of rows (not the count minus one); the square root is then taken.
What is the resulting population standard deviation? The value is 0.05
